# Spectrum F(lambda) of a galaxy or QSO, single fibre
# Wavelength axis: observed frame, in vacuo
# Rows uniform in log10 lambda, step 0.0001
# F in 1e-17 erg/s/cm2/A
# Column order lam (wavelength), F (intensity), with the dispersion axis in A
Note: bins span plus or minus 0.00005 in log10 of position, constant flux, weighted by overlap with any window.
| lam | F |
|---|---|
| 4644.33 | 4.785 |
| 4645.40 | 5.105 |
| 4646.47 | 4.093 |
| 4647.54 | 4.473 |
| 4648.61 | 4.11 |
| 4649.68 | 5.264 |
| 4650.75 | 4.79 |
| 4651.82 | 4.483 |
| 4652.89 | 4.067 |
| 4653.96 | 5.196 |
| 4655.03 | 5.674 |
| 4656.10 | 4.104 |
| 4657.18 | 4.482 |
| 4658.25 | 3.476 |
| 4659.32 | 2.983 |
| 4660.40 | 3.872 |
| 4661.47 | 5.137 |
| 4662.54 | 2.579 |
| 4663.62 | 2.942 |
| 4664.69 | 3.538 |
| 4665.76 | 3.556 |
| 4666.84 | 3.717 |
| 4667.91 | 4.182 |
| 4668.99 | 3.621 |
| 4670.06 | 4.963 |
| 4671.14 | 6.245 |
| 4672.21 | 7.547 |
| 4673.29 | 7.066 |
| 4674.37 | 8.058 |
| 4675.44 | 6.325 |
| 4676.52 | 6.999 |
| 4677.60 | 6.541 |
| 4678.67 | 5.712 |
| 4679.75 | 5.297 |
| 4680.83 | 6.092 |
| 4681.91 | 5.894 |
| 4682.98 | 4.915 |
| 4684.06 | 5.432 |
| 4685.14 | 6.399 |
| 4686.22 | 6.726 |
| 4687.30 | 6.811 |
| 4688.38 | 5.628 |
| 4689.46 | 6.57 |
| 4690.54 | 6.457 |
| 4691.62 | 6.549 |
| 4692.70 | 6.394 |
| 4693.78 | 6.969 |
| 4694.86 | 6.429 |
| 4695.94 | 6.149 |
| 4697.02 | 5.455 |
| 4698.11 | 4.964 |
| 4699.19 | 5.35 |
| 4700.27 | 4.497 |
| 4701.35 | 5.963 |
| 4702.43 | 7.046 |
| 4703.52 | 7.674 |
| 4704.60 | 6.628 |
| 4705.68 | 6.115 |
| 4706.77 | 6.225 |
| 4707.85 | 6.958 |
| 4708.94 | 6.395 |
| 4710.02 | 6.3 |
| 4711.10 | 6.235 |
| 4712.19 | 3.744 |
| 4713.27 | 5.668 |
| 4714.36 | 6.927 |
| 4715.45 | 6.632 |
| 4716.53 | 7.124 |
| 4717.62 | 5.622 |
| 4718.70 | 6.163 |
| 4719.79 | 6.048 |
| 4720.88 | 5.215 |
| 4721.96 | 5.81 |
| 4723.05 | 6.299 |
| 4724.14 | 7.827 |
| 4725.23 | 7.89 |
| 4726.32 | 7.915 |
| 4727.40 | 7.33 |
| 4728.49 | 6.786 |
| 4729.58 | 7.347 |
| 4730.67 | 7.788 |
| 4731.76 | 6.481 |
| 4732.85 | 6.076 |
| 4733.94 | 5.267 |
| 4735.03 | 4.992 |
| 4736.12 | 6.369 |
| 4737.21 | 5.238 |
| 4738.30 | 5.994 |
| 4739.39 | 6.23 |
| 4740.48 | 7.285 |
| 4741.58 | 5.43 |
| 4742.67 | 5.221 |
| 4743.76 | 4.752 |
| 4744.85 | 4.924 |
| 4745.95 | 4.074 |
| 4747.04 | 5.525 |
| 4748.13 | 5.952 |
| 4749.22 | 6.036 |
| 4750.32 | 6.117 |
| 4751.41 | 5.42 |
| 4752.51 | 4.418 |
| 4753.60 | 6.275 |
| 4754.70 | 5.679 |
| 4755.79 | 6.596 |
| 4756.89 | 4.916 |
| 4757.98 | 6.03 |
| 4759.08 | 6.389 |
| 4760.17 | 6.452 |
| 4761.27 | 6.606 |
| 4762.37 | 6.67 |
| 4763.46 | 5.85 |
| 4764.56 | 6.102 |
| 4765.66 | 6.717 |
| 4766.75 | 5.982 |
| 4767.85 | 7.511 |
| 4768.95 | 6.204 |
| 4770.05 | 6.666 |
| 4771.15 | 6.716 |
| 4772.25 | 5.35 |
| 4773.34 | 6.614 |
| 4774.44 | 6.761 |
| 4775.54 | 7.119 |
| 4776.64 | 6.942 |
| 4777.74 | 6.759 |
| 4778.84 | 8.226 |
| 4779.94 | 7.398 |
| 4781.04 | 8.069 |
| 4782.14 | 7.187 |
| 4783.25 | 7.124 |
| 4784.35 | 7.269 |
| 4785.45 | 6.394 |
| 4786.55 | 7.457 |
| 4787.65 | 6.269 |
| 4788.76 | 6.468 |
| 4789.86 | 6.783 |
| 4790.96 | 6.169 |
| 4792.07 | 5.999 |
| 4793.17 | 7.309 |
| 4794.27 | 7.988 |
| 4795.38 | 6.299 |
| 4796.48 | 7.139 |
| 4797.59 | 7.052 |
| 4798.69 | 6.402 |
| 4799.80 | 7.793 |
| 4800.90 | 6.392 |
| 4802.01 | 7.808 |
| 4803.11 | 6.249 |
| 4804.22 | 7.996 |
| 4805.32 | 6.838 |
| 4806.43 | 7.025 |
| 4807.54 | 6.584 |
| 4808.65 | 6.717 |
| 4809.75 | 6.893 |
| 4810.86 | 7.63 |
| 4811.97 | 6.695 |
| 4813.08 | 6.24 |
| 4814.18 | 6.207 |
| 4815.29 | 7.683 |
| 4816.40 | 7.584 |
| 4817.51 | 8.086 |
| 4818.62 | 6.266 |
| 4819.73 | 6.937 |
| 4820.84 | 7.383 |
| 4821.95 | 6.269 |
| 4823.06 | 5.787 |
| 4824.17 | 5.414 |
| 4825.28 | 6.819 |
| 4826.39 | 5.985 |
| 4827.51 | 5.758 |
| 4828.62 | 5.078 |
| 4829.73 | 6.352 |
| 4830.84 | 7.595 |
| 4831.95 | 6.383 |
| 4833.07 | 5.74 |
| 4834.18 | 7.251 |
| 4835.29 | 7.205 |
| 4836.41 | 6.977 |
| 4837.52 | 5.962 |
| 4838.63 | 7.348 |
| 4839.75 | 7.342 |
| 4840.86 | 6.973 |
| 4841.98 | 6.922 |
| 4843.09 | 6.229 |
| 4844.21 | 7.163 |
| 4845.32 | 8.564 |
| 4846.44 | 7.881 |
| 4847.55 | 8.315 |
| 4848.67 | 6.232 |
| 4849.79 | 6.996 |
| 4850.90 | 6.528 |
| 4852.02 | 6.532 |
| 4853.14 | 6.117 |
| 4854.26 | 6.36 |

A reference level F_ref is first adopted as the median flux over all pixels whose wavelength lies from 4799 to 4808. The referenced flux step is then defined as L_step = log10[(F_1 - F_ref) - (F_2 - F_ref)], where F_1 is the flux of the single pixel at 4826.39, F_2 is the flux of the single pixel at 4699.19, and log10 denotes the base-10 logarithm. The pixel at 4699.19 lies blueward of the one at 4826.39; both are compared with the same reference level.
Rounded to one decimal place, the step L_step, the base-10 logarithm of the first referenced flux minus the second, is -0.2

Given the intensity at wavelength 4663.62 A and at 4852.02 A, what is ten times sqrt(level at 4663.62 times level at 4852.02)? 44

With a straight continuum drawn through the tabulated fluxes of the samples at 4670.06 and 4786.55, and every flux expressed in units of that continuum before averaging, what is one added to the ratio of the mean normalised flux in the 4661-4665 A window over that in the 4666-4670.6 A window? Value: 1.88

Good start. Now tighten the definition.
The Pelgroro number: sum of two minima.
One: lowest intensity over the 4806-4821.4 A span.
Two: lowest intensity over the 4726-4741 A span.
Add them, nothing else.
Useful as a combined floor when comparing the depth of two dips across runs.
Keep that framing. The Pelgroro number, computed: 11.2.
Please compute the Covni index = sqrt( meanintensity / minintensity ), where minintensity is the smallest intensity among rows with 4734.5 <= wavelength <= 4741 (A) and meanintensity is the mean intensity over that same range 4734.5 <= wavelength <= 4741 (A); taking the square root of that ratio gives 1.10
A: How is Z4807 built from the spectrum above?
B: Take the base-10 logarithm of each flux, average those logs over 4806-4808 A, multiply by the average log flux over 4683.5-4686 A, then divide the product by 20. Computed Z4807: 0.032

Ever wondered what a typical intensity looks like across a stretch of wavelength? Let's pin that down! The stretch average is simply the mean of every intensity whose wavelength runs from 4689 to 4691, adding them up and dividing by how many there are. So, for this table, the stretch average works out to 7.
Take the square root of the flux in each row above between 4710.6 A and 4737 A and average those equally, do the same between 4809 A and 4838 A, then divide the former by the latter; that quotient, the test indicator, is 0.98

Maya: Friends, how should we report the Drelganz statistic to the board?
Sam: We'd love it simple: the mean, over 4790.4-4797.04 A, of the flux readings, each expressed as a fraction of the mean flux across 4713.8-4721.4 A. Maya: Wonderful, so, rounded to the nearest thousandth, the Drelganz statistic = 1.091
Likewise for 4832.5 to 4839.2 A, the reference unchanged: 1.080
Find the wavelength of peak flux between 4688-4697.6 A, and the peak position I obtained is 4693.78 A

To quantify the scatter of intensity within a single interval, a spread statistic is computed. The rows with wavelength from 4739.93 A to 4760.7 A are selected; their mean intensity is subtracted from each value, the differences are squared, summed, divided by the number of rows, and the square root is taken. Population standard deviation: 0.79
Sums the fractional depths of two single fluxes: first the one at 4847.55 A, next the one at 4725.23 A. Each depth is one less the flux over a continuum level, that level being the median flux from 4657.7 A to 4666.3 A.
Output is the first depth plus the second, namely -2.6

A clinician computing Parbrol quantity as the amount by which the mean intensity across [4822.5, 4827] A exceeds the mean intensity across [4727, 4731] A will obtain -1.3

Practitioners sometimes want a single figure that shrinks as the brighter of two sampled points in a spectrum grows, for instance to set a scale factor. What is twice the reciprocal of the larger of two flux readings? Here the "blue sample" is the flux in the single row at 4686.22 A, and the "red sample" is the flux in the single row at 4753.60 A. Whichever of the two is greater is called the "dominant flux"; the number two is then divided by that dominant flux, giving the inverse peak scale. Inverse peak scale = 0.30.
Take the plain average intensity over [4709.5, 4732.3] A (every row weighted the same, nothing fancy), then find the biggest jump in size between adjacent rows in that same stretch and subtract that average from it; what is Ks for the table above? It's -4.0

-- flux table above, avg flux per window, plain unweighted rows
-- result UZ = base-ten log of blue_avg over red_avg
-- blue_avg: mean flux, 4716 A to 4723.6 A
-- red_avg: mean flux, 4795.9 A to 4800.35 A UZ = -0.070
